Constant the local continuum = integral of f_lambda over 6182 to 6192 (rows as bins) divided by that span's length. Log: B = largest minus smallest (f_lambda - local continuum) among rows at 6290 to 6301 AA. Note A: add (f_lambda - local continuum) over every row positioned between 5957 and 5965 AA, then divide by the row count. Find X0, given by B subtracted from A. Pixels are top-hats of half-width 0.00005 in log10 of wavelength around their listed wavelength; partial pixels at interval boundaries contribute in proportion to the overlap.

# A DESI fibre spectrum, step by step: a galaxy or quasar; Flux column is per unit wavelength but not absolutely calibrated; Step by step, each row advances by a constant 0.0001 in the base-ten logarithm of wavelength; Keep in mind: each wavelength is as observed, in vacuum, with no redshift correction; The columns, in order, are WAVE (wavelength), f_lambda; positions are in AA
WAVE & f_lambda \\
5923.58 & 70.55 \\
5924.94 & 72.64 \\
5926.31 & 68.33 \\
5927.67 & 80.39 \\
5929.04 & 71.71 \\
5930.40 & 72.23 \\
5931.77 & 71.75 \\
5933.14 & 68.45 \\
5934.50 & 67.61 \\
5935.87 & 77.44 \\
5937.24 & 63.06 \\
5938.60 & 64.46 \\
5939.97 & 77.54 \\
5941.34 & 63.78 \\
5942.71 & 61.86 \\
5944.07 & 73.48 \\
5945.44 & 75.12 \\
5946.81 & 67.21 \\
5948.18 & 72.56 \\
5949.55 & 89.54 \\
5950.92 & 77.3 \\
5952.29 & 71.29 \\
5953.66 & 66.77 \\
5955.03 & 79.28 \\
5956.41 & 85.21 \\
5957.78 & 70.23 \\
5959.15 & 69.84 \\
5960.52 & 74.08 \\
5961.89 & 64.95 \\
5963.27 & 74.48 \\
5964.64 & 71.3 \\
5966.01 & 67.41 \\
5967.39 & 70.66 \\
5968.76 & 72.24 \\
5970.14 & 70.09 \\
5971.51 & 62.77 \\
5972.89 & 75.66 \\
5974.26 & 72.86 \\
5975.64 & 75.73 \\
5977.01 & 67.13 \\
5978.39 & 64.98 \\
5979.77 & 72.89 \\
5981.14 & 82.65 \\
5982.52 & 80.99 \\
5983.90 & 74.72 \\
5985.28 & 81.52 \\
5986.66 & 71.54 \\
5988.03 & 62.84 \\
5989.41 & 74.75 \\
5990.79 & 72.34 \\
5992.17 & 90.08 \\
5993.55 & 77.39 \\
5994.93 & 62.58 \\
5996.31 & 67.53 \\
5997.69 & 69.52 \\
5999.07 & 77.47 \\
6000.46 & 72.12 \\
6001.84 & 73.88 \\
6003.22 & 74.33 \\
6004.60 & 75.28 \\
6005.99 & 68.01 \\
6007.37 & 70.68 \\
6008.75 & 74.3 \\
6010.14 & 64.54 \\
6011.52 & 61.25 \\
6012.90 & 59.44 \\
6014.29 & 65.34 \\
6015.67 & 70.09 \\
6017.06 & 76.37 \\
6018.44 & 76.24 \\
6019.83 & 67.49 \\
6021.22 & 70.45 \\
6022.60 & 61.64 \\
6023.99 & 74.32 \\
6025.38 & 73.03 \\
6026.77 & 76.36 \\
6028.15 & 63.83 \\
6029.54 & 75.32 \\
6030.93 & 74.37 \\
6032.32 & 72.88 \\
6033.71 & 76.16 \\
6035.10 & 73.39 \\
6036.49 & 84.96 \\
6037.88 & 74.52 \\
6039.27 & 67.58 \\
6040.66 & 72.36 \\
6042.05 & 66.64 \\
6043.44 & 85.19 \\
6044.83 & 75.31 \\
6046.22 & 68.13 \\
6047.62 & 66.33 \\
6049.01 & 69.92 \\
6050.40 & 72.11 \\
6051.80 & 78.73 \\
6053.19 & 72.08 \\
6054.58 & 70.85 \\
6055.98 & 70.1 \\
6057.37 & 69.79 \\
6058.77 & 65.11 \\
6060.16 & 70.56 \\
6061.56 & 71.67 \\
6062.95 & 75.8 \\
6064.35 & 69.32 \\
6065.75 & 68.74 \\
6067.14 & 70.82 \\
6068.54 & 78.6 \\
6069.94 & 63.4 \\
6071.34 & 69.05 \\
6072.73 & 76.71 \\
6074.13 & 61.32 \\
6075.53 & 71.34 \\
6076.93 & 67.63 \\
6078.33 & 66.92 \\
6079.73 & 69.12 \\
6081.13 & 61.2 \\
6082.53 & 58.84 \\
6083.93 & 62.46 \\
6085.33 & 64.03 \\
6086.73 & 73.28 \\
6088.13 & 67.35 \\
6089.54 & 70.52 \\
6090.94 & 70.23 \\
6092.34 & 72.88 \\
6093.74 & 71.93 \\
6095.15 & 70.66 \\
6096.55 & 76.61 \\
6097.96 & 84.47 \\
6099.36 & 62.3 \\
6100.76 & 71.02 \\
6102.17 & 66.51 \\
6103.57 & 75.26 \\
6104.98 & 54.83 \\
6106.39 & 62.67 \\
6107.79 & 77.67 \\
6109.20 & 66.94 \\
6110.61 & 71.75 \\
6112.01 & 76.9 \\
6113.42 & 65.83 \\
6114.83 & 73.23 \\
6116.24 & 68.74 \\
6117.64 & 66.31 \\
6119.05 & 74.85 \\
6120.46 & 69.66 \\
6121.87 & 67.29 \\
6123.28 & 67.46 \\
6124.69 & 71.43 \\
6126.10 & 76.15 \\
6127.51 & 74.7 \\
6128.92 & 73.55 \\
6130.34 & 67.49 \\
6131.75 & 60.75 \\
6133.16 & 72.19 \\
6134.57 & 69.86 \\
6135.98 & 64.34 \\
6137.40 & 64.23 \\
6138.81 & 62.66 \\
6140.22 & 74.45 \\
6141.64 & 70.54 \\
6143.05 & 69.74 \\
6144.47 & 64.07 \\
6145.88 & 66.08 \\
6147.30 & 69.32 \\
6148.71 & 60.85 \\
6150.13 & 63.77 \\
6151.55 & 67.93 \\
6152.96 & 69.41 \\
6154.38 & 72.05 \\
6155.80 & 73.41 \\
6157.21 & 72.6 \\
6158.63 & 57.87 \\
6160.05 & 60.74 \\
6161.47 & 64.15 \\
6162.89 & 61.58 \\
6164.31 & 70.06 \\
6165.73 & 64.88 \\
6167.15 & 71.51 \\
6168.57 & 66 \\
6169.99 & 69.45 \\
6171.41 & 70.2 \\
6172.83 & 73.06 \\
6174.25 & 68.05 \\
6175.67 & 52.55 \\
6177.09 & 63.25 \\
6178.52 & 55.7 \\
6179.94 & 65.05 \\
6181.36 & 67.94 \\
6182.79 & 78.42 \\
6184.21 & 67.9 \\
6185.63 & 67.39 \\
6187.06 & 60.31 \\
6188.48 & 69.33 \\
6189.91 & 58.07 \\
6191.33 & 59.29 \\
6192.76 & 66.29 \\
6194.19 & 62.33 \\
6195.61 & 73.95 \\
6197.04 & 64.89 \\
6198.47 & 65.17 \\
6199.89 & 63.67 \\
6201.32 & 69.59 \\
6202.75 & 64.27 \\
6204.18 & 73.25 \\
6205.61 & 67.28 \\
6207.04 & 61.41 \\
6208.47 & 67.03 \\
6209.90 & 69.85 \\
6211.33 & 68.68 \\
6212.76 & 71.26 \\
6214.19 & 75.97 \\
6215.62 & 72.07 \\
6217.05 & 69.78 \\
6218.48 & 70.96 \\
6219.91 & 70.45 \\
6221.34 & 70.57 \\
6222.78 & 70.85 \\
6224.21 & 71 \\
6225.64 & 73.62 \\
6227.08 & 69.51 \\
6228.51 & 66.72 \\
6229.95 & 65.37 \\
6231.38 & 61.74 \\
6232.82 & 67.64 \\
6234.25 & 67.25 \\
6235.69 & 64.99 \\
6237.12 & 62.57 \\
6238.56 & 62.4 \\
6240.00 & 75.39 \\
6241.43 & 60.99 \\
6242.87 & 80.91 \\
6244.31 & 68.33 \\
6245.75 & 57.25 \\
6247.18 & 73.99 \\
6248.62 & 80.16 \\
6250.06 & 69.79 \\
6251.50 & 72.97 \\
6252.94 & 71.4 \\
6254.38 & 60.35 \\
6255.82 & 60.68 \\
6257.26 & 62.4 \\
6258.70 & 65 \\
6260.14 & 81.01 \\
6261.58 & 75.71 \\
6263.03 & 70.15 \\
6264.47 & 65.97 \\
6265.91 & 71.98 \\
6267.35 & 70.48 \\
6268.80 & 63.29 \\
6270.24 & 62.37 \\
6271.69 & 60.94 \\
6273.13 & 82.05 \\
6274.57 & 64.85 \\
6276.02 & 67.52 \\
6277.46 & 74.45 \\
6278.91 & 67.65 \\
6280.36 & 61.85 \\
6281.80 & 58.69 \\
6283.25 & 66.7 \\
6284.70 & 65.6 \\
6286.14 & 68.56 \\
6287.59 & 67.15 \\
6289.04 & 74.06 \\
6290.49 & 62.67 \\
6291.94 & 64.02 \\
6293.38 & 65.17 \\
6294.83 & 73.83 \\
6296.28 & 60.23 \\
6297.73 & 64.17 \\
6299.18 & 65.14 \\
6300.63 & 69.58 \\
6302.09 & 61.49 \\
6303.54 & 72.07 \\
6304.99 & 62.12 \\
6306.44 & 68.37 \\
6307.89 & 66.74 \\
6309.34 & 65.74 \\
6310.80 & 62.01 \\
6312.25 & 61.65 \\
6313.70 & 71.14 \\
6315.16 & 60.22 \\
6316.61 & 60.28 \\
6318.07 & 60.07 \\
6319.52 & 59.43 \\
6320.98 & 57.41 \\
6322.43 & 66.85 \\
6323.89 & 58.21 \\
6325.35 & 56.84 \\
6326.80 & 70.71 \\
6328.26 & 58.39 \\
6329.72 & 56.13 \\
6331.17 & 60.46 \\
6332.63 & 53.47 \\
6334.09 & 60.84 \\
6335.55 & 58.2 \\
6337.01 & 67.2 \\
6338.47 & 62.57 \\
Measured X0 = -9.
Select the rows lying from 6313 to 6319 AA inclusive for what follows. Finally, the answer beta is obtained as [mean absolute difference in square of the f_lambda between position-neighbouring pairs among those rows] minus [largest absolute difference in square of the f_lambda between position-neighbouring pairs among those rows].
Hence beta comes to -945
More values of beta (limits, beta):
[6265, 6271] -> -531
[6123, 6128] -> -208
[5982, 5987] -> -339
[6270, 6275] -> -1111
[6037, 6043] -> -169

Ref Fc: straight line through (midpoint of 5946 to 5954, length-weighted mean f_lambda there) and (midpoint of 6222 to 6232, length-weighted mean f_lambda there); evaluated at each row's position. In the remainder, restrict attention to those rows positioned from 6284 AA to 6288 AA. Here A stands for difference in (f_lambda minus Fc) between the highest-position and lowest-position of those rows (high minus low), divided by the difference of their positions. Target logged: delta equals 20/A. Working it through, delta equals 36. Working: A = 1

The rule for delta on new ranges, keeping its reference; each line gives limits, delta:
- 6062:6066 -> -8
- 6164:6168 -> 38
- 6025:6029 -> -6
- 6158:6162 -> 9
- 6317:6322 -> -22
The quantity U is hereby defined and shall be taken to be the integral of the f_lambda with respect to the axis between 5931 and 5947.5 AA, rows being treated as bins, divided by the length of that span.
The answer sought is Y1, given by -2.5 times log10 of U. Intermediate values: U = 69.3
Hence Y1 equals -4.60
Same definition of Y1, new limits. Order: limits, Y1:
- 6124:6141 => -4.60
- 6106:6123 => -4.62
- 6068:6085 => -4.57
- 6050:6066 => -4.63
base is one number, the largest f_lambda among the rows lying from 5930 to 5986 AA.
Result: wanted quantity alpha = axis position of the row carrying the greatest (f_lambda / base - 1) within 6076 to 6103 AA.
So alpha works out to 6097.96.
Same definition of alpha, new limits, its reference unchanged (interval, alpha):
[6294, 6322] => 6294.83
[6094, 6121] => 6097.96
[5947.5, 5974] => 5949.55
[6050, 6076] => 6051.80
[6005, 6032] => 6017.06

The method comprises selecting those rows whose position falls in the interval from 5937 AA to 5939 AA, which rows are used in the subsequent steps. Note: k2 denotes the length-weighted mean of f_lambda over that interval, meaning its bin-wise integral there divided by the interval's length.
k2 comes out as 64.0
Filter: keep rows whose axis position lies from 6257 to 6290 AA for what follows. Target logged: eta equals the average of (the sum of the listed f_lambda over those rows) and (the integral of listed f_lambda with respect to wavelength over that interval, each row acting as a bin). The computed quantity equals 1910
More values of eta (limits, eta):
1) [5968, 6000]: 2009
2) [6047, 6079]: 1934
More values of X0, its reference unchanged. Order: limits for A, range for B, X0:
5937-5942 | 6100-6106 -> -19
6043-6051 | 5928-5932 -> 6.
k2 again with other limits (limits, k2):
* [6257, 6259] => 63.8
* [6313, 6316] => 65.4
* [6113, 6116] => 69.7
